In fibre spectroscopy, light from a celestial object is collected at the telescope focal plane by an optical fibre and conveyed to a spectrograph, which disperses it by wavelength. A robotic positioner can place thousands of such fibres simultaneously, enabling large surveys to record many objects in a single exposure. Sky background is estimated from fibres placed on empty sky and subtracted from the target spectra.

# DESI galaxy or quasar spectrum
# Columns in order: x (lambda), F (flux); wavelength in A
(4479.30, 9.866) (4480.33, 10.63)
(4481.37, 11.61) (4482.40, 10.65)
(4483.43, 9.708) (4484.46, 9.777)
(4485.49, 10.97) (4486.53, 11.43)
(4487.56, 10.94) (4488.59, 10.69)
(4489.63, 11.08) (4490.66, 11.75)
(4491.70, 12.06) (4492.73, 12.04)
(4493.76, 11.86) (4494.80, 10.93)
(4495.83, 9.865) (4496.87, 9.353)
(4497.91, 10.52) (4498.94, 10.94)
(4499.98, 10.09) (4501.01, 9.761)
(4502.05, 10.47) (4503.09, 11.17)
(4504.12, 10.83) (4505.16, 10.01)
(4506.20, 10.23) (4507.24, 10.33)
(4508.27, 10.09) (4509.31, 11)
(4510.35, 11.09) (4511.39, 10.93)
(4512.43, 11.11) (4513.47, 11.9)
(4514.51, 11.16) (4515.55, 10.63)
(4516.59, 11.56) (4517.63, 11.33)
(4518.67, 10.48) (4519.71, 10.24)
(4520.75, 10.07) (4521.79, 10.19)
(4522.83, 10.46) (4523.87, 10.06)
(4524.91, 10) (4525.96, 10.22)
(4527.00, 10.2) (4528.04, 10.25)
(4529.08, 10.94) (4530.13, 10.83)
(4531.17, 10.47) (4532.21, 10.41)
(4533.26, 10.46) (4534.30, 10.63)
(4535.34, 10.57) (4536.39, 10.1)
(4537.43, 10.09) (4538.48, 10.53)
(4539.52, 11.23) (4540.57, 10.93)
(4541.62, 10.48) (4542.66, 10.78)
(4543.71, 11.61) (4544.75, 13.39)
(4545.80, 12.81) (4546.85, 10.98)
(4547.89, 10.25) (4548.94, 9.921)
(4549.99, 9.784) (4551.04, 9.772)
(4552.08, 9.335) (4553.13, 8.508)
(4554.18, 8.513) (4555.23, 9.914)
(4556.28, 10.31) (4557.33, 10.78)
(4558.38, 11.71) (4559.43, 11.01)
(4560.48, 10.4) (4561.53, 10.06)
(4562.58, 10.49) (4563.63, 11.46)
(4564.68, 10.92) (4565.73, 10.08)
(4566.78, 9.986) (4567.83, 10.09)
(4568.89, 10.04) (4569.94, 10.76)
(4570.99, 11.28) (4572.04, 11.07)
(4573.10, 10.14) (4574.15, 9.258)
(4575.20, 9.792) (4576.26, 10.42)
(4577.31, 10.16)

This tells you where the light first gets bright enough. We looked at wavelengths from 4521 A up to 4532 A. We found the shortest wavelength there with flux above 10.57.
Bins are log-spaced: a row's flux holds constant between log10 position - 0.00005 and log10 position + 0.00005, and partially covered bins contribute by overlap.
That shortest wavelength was 4529.08 A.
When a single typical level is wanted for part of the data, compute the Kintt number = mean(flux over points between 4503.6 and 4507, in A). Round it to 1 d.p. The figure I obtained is 10.4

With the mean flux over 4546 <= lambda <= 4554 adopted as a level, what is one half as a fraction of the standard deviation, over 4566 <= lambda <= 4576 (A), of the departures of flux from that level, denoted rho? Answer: 0.8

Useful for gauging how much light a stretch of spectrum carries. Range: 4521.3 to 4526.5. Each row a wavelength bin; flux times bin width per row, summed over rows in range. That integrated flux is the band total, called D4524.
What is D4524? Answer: 53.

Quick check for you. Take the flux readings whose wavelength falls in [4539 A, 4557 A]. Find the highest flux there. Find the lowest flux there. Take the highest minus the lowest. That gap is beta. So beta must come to 4.9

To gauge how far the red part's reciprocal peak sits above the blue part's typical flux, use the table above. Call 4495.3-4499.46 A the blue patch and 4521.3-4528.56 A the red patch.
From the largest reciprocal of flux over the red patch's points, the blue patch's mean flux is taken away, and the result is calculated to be -10.1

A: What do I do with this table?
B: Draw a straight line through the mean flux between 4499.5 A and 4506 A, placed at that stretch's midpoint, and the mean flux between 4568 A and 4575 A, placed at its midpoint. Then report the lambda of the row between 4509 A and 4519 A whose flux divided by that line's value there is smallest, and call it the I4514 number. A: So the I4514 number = 4518.67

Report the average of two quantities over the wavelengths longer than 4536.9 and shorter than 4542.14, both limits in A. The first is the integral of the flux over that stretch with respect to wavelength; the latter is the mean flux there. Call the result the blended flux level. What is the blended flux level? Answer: 33.2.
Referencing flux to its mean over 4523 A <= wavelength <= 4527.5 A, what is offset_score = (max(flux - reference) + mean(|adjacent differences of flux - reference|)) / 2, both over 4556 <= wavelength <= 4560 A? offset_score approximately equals 1.1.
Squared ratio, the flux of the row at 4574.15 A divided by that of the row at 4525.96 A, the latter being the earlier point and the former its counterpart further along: 0.82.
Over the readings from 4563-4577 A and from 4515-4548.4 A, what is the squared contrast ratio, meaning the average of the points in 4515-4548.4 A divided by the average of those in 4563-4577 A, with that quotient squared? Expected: 1.06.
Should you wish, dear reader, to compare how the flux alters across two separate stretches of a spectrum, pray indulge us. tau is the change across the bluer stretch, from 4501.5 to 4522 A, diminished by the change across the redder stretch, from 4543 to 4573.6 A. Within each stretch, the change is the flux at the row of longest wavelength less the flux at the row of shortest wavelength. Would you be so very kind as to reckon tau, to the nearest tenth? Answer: 1.2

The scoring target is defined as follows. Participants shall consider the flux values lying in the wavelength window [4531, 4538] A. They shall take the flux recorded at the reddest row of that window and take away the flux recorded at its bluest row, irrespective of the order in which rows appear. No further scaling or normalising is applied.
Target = -0.38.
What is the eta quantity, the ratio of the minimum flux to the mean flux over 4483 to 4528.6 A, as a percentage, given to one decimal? 87.6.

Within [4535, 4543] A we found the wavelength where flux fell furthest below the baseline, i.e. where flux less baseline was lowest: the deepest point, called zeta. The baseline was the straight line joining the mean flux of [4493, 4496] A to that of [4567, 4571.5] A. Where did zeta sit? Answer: 4537.43 A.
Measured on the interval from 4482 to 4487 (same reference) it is 4483.43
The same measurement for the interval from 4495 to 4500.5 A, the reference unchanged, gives 4496.87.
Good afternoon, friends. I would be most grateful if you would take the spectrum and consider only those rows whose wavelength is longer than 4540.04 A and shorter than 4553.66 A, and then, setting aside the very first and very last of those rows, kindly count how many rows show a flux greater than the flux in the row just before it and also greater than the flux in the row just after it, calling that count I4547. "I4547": 1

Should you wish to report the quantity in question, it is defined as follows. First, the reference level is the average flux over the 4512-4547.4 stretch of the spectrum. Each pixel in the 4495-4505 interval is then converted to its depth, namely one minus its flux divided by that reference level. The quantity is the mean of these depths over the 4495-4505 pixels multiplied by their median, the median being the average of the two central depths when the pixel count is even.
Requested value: 0.0013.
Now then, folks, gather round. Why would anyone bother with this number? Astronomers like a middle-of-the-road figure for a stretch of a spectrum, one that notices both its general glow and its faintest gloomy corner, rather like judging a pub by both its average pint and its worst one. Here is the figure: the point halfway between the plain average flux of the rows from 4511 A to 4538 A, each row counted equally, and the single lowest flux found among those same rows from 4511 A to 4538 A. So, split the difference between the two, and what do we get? 10.3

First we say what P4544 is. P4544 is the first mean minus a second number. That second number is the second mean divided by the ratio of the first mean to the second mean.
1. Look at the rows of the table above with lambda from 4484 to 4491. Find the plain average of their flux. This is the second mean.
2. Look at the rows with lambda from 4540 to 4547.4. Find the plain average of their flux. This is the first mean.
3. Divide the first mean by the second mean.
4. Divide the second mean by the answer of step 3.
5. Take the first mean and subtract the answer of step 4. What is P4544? 1.2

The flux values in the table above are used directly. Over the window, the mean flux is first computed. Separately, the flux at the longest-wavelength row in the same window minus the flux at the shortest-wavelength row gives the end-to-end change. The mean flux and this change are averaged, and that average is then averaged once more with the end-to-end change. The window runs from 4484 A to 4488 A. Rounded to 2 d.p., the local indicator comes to 3.57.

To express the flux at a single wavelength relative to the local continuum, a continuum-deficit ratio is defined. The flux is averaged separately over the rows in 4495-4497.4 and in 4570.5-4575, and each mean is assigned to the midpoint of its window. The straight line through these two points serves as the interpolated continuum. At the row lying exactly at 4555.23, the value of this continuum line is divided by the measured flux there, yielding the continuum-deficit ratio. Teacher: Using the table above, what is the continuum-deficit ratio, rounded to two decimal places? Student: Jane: 1.03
